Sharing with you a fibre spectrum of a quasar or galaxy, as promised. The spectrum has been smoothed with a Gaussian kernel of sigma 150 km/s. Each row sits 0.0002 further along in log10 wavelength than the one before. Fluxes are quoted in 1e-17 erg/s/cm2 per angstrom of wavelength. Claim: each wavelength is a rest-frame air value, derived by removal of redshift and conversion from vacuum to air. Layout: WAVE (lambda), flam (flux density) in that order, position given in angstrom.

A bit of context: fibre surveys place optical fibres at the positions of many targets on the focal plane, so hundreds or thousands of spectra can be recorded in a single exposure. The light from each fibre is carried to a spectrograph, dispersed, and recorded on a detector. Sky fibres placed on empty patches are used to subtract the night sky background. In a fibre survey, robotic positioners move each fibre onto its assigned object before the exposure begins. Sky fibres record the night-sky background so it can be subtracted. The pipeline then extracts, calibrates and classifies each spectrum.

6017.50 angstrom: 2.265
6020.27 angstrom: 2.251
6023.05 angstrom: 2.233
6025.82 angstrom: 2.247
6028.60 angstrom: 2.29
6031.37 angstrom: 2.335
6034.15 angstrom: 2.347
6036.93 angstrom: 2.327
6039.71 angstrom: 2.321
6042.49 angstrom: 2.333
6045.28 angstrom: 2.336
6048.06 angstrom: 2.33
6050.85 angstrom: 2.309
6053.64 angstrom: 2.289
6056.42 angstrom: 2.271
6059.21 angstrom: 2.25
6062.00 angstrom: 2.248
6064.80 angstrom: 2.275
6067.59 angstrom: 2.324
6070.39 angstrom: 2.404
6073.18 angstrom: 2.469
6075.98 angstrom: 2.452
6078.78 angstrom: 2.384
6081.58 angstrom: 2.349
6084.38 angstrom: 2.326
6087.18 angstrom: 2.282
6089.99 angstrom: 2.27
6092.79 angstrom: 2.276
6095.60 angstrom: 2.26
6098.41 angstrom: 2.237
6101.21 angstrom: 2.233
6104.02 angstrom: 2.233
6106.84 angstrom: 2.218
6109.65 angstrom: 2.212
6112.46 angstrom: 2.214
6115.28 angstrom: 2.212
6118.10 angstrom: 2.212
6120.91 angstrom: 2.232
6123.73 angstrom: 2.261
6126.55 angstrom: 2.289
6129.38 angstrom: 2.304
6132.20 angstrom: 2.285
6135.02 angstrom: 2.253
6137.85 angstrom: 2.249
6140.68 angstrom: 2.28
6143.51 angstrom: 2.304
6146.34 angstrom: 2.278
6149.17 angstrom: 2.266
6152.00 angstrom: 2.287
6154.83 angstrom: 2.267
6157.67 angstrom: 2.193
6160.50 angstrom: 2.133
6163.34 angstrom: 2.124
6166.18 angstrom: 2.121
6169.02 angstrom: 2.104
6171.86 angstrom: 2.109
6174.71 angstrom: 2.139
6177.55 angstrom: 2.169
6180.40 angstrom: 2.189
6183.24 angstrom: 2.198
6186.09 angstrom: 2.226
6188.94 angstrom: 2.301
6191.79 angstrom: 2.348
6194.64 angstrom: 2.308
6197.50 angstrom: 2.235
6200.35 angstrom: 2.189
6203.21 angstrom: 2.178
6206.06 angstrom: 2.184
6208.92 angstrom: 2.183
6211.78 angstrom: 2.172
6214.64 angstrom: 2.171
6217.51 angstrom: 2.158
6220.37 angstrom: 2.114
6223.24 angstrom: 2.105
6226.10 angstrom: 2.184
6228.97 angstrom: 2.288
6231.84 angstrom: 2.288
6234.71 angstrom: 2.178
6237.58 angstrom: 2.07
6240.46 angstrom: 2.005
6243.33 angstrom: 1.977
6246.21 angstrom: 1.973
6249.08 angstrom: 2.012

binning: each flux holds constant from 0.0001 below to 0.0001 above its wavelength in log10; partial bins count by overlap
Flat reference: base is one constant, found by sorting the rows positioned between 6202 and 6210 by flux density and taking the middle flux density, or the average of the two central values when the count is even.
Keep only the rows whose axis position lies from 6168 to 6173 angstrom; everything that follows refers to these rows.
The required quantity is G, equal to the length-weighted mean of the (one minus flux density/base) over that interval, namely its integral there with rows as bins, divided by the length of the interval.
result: 0.035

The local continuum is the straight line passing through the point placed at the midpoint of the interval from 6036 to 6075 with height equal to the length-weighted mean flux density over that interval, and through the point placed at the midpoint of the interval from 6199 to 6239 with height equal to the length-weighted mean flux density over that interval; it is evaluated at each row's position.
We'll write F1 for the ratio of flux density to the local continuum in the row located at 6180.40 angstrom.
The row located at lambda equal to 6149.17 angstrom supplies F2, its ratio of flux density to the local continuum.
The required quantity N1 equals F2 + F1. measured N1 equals 2.00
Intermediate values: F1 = 0.990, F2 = 1.01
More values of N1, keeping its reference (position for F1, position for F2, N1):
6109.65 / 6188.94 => 2.02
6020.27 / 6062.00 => 1.93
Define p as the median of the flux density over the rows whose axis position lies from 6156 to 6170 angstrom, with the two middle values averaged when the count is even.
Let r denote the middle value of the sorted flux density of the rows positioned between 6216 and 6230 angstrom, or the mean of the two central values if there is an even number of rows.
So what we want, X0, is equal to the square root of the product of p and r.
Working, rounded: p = 2.12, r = 2.16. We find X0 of 2.14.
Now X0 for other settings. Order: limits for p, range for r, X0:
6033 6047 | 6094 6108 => 2.28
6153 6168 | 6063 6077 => 2.26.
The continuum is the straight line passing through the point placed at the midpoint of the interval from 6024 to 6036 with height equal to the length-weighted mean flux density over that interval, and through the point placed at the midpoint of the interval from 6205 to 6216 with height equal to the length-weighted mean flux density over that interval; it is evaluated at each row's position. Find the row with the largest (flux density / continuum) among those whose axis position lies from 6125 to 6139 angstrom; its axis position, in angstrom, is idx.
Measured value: 6129.38 angstrom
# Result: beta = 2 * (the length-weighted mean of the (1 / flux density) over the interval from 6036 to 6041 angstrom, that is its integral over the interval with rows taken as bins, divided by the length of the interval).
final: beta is 0.861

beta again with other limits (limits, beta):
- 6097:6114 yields 0.899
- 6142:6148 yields 0.873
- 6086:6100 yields 0.883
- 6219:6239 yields 0.921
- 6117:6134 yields 0.884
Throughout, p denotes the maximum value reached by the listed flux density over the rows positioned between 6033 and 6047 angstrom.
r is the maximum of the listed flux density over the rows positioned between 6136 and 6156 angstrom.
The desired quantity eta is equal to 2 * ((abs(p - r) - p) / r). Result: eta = -2.00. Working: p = 2.347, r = 2.304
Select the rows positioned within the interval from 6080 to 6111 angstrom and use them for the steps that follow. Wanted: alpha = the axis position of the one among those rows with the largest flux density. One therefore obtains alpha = 6081.58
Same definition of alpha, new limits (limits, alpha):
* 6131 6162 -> 6143.51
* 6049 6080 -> 6073.18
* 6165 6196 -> 6191.79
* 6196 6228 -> 6197.50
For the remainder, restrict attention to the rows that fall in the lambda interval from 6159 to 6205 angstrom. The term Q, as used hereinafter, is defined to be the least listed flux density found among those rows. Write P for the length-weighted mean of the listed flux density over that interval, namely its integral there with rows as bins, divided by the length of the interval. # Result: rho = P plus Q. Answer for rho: 4.30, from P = 2.19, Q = 2.104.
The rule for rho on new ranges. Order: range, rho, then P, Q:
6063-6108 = 4.53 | 2.31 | 2.218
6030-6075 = 4.57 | 2.32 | 2.248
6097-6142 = 4.46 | 2.25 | 2.212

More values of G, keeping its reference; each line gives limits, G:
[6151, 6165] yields -0.006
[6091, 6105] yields -0.030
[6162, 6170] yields 0.030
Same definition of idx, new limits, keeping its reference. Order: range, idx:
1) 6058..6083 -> 6073.18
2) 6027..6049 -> 6034.15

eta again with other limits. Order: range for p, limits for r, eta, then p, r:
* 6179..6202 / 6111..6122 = -2.00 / 2.348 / 2.232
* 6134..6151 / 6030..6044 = -1.93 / 2.304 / 2.347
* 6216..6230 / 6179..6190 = -1.98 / 2.288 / 2.301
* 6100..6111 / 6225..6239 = -1.90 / 2.233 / 2.288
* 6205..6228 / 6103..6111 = -1.91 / 2.184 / 2.233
